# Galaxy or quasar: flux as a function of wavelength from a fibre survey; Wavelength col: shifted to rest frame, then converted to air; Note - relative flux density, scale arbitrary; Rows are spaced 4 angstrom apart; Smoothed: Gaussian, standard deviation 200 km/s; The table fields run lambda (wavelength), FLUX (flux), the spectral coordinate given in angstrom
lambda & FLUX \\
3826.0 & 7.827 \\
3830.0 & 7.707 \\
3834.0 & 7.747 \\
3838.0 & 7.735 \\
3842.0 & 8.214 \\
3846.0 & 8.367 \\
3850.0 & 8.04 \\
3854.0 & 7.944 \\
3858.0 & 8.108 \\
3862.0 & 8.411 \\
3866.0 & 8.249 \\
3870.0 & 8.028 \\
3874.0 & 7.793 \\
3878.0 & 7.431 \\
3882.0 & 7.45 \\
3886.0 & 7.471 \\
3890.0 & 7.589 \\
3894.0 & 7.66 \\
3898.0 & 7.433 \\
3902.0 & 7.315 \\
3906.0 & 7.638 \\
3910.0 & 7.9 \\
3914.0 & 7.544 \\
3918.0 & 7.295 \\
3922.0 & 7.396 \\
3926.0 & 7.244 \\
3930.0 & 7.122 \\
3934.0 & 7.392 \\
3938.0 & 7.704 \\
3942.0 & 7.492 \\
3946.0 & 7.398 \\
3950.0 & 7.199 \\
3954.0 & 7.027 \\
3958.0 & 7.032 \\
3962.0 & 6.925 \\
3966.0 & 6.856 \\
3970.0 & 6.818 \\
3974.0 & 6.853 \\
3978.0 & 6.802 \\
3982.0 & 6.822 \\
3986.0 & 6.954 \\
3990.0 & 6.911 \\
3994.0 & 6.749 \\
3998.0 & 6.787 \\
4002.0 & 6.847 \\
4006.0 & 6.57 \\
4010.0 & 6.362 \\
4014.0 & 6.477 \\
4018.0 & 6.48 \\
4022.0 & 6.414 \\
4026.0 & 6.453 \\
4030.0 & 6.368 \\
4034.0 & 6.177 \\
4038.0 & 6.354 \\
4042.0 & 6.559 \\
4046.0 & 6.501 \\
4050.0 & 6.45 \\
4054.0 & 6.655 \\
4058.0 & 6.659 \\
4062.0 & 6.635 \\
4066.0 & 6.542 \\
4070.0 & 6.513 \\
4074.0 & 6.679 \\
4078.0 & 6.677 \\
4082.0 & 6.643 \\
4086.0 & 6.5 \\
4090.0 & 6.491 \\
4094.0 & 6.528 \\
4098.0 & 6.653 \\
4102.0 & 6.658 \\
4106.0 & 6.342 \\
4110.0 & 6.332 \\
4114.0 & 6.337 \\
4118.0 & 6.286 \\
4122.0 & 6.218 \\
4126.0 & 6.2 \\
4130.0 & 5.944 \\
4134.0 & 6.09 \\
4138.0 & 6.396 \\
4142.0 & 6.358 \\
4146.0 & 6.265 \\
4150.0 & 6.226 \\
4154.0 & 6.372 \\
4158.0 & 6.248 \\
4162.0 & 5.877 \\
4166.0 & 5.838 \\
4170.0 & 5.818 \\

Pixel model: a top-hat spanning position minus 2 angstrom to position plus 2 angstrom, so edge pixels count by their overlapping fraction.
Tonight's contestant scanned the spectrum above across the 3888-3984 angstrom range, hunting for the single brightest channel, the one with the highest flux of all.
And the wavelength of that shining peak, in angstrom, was 3910.0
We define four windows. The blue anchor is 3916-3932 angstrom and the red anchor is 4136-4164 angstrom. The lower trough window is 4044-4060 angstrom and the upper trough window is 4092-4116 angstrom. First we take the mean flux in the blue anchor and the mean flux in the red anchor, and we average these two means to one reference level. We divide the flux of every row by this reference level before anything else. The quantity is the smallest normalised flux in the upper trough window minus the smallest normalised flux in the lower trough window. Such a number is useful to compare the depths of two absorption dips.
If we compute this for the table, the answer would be -0.02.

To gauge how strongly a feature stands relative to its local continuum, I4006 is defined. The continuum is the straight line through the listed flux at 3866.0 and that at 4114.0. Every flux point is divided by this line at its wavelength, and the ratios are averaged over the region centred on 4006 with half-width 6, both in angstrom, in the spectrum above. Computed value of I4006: 0.92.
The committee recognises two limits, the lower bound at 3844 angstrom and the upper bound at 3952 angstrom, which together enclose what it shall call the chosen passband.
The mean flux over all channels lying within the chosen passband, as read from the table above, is 7.7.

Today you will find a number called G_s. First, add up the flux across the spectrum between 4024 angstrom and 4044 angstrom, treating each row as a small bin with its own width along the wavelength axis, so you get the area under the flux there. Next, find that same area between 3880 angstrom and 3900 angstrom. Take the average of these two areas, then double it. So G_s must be 278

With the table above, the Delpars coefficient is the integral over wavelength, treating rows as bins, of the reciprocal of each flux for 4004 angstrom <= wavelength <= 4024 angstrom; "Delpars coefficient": 3.10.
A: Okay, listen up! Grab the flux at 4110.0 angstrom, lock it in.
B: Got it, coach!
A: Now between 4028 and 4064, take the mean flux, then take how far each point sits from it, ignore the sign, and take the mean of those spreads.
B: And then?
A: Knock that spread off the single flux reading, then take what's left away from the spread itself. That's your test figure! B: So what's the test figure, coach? -6.07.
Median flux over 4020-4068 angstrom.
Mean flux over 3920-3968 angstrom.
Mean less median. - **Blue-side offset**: 0.76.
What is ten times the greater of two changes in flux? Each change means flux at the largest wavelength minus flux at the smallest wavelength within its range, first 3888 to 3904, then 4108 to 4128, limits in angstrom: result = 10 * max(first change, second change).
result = -1.3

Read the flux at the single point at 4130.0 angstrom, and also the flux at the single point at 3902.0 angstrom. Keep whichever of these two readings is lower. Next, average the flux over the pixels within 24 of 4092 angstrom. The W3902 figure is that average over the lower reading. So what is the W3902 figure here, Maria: 1.10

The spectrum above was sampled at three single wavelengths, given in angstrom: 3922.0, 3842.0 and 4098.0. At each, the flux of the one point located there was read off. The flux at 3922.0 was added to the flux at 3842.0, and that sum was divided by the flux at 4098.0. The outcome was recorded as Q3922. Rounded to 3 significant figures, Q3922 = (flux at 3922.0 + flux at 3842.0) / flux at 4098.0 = 2.35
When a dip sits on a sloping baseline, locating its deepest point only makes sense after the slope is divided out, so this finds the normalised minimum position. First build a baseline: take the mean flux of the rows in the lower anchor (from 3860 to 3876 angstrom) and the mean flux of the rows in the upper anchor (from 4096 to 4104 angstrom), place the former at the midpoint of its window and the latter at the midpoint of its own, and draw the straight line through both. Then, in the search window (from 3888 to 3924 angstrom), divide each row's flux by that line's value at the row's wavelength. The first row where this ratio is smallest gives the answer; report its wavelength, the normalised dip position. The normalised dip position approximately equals 3902.0 angstrom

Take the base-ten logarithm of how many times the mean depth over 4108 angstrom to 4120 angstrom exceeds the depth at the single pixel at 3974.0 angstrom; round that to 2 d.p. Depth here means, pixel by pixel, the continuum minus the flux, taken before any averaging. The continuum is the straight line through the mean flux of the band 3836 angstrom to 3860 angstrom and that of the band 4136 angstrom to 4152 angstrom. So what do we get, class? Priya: -0.44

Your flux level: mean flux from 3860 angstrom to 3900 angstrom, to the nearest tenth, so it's 7.8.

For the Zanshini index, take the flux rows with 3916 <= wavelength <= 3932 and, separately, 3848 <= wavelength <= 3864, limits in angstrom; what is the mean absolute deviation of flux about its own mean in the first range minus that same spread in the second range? -0.06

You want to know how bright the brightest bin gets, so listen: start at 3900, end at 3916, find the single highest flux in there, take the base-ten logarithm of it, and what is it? 0.90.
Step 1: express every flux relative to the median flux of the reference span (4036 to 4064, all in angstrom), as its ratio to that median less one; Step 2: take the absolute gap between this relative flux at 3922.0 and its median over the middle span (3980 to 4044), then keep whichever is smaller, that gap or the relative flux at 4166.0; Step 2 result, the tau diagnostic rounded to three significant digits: -0.110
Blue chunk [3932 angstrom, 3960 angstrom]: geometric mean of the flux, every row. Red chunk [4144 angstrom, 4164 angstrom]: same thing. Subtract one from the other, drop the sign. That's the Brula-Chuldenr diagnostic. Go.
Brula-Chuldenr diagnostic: 1.1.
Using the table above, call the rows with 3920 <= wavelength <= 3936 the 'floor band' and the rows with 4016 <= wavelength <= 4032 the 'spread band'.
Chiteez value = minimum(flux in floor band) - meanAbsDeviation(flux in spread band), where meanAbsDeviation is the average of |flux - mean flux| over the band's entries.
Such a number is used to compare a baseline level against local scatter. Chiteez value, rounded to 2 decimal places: 7.08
